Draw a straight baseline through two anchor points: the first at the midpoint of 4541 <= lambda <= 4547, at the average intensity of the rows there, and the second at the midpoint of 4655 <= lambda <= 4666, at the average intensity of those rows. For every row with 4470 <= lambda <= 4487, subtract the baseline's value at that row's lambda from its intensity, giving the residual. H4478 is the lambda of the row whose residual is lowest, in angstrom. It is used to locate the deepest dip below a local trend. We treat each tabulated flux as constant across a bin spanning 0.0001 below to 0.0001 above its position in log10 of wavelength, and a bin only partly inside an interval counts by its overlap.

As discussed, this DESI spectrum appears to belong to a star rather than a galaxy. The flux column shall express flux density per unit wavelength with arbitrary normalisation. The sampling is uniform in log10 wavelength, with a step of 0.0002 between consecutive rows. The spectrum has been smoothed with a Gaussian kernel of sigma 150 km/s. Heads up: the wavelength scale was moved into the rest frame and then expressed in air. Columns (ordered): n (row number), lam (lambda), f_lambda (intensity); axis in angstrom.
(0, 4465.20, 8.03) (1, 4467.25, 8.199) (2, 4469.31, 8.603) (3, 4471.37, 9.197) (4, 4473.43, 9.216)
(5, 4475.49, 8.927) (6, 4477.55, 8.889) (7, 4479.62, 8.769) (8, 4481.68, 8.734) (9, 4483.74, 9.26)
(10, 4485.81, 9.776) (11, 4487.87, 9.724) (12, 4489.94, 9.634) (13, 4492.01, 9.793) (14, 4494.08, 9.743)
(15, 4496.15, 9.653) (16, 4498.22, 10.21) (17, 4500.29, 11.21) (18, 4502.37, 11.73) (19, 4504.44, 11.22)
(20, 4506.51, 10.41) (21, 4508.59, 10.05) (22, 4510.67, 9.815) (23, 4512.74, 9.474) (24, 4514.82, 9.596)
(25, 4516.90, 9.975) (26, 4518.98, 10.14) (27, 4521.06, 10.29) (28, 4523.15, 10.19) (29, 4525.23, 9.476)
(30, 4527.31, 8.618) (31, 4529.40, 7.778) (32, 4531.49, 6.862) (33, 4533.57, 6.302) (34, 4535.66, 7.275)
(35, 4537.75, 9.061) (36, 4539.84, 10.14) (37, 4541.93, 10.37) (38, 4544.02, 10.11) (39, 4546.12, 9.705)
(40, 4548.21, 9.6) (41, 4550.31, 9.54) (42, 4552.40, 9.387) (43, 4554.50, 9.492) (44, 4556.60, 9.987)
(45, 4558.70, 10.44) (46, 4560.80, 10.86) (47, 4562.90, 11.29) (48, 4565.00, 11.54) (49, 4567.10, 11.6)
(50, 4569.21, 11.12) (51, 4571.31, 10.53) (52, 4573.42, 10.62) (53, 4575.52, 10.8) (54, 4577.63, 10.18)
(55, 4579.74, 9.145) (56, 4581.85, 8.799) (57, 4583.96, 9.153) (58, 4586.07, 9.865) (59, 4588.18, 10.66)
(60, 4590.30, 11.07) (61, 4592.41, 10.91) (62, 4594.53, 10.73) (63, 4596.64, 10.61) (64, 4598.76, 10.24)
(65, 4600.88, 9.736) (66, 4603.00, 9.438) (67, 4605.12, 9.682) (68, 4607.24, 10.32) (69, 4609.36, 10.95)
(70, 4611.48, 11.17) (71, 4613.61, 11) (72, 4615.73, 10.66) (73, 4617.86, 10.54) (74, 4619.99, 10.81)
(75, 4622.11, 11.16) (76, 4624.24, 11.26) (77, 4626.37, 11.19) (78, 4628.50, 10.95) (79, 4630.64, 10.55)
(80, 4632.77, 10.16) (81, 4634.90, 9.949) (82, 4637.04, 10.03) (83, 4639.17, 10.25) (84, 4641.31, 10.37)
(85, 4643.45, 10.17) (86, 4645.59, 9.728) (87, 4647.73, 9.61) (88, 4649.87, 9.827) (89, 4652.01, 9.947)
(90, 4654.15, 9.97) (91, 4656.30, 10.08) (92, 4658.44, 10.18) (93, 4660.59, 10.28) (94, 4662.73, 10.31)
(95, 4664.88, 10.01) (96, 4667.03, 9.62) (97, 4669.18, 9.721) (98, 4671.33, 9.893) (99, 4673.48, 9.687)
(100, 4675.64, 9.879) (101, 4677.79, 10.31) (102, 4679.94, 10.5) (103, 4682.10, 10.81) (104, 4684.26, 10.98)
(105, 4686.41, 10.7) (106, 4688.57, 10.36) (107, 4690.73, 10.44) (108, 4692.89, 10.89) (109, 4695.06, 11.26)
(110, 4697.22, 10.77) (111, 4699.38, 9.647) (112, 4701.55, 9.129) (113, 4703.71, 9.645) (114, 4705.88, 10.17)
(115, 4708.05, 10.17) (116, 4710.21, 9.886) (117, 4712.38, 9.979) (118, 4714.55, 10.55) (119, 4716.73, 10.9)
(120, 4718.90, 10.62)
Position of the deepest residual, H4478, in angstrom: 4481.68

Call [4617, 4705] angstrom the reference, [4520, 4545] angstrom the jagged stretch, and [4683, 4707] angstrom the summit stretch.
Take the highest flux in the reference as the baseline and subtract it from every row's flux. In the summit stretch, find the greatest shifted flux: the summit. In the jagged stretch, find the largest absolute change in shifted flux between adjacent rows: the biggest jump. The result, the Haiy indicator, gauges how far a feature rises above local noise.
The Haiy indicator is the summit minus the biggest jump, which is -1.79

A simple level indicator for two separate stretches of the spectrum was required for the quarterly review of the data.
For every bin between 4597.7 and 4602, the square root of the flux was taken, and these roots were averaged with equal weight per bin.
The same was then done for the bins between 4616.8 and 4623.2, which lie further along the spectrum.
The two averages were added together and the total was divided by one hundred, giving 0.0645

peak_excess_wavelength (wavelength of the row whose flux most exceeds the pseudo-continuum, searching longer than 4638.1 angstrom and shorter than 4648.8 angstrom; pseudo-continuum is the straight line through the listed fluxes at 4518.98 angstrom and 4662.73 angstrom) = 4641.31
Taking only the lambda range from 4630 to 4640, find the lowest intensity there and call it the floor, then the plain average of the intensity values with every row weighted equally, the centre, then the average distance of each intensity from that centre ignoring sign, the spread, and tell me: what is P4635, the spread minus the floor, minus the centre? -20.0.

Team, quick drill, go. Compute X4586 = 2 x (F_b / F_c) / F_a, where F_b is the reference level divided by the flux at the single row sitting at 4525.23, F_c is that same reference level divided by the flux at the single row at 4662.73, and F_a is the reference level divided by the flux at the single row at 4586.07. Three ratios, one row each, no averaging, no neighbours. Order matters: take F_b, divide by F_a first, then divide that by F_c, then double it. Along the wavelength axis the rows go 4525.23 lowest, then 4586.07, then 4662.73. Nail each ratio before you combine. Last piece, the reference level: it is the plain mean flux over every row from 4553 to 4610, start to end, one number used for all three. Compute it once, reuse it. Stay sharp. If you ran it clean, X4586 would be 2.07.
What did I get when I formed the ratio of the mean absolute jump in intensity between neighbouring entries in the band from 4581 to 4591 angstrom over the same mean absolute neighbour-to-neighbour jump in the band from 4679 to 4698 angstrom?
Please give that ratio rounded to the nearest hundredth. 1.82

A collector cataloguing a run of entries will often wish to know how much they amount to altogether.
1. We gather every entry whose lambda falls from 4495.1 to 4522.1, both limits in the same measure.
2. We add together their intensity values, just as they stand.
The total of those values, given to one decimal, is 133.8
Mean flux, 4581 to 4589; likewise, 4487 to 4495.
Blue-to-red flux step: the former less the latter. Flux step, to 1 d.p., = -0.1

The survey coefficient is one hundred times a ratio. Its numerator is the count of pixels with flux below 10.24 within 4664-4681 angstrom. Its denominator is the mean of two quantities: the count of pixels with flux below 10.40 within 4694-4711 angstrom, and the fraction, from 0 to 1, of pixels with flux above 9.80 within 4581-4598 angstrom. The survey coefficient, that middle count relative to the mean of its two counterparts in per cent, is 178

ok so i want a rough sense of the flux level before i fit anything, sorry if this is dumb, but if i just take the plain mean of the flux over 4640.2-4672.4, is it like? 10.0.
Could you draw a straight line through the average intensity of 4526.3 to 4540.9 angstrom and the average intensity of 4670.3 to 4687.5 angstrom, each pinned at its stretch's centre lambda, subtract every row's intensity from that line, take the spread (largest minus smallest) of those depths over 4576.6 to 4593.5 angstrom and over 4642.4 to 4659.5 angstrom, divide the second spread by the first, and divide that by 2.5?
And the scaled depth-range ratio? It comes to 0.12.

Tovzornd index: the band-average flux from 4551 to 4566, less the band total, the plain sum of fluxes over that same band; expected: -62.6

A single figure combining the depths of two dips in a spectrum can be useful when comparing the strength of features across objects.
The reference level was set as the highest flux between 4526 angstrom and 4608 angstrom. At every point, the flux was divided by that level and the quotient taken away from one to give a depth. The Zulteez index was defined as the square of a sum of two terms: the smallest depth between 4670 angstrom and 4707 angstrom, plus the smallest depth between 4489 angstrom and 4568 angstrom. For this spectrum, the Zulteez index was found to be 0.000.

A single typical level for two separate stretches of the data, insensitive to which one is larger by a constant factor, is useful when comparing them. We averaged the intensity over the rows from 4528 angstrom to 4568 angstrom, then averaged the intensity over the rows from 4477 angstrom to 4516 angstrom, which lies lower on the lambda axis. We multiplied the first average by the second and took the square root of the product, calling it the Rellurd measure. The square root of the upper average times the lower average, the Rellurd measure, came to 9.7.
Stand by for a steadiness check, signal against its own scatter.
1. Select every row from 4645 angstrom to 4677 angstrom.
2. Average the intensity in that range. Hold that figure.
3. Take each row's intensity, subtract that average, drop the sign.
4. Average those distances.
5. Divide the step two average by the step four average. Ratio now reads 55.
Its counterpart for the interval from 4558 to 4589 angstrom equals 15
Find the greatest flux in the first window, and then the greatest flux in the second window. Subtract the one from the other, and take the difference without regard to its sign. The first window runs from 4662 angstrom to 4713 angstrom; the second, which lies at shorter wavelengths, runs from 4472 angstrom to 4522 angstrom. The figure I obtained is 0.5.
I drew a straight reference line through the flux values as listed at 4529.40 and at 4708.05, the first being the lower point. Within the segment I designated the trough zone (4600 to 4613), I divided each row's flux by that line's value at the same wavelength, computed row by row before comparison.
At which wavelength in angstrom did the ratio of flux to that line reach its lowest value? 4603.00 angstrom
